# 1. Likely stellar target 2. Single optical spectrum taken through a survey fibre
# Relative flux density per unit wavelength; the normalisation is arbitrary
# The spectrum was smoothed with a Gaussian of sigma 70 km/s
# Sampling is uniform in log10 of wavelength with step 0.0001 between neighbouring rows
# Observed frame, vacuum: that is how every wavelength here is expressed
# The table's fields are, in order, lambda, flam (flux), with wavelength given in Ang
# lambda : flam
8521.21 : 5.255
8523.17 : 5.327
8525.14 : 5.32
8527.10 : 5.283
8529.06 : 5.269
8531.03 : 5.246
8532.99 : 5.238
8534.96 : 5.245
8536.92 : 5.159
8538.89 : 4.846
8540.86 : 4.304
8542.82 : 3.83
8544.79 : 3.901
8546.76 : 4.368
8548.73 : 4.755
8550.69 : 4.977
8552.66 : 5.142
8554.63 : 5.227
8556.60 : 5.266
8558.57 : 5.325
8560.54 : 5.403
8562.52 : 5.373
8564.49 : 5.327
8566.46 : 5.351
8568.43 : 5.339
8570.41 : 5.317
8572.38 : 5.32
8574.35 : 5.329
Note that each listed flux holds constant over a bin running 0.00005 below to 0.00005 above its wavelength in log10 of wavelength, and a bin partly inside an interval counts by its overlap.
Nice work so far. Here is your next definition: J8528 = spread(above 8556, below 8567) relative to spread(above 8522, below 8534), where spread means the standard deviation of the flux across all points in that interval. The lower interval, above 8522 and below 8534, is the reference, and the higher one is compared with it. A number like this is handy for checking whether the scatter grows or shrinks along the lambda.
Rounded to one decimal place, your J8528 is 1.3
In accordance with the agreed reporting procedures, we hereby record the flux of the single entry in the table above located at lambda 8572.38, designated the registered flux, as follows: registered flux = 5.32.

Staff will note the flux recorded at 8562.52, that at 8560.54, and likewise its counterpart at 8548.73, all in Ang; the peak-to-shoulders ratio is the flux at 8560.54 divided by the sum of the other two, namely 0.53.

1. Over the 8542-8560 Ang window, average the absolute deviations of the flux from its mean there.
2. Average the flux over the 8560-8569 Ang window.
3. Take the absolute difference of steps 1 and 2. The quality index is 4.88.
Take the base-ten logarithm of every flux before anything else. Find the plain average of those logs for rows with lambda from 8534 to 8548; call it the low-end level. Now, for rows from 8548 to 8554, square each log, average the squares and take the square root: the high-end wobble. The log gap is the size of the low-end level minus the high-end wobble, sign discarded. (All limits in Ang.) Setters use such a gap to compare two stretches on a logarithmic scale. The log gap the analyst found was 0.04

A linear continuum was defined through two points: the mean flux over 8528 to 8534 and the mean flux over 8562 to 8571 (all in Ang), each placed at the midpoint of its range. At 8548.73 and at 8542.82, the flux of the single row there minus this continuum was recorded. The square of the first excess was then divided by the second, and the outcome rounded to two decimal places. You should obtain -0.20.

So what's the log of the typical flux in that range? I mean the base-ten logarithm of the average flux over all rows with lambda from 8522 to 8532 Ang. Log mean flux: 0.723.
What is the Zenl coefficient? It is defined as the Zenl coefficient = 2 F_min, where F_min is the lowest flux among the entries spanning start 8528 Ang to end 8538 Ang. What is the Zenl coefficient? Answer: 10.3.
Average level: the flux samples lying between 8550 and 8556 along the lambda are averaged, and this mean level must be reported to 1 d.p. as 5.1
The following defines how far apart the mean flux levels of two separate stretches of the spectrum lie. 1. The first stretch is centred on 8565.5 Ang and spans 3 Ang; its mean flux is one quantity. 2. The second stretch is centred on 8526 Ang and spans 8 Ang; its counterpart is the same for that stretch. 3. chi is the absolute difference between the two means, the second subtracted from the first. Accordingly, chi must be 0.04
